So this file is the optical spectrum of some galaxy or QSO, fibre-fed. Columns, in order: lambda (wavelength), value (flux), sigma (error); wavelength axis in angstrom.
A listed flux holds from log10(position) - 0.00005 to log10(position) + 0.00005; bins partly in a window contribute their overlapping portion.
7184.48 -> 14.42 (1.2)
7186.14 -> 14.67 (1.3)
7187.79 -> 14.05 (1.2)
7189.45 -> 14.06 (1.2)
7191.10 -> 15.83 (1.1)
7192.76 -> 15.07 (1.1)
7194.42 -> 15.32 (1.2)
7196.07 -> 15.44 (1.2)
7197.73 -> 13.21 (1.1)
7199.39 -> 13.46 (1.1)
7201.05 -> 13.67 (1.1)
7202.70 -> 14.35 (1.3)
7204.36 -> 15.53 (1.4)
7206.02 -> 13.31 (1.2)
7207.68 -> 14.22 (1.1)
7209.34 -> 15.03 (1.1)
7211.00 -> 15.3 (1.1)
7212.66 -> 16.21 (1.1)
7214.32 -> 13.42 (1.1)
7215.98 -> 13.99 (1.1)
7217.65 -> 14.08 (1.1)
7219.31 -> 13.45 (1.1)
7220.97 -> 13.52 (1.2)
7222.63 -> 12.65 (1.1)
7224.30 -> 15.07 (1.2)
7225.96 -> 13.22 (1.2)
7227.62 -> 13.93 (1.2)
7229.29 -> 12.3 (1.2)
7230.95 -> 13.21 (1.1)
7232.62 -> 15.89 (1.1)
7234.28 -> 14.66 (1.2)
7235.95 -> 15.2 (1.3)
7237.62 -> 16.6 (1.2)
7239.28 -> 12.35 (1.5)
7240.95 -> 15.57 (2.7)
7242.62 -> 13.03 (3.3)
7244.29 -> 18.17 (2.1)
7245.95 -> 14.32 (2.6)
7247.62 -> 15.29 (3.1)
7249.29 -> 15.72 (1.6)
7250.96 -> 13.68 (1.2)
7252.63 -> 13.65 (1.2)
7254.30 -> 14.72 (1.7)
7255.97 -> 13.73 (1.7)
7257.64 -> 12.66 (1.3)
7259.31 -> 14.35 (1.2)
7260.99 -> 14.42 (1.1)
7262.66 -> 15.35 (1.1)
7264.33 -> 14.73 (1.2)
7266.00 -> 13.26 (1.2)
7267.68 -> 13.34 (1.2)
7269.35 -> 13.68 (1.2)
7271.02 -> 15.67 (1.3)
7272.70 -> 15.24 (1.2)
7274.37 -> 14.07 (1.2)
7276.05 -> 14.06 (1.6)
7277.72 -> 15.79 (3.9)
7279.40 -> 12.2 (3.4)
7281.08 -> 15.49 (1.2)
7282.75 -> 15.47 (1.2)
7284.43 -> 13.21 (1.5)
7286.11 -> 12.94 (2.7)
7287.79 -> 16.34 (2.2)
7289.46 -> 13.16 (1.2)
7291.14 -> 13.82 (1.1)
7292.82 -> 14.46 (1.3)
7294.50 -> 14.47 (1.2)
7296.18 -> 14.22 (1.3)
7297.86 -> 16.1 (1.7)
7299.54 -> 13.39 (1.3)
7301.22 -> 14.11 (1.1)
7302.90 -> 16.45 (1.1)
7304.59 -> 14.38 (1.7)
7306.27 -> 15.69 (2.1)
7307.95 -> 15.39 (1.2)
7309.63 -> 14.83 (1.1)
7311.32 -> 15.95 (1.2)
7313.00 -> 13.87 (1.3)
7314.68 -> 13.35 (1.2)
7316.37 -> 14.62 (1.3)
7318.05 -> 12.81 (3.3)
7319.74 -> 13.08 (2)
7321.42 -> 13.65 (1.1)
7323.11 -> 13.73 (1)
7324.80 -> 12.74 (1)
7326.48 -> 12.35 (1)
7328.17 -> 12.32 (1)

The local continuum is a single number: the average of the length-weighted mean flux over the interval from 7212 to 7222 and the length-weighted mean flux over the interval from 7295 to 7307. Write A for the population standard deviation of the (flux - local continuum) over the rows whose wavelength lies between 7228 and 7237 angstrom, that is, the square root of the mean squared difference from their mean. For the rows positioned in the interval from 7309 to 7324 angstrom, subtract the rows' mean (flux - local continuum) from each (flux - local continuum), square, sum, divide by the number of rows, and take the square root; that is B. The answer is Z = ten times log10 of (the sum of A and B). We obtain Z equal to 3.5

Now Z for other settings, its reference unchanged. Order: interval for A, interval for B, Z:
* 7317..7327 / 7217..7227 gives 1.0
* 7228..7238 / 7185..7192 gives 3.4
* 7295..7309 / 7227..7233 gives 3.7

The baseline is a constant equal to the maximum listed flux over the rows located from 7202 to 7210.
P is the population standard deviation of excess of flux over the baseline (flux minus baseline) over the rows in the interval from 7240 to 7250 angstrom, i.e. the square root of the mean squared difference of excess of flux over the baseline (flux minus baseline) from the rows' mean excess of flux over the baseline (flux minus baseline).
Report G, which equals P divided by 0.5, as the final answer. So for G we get 3.12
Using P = 1.56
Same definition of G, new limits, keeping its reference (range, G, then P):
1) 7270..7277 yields 1.42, 0.71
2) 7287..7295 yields 2.12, 1.06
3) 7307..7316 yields 1.91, 0.96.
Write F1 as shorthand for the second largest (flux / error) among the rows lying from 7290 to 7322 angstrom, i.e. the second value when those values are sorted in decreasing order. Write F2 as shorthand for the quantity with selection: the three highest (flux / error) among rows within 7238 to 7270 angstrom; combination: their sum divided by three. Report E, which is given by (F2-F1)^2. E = 0.14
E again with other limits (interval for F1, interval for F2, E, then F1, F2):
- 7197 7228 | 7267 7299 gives 1.16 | 13.9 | 12.8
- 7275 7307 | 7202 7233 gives 2.12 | 12.9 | 14.4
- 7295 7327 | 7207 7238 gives 0.40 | 13.7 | 14.4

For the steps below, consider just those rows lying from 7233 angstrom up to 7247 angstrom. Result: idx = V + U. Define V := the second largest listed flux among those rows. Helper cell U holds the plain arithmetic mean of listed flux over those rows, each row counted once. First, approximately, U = 15.0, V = 16.6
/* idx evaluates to 31.6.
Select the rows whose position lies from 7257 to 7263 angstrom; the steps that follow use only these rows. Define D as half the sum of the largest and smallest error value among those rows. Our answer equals 1.20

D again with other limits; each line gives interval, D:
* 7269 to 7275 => 1.25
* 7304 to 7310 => 1.60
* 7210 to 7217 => 1.10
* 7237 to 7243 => 2.25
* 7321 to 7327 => 1.05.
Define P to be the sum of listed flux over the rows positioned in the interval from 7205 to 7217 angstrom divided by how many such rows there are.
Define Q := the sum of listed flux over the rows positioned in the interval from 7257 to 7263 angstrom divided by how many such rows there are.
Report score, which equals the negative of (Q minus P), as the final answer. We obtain 0.30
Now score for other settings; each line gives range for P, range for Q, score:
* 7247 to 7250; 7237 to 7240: 1.03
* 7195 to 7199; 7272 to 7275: -0.33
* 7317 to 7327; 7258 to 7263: -1.65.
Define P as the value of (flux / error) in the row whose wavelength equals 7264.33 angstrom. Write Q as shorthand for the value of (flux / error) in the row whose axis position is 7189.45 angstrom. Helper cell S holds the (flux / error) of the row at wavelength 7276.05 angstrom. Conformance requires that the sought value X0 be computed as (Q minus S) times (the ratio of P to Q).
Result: 3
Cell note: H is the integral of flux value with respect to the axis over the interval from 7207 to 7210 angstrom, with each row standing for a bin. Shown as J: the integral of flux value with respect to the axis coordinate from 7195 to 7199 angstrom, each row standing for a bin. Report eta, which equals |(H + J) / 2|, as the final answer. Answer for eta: 51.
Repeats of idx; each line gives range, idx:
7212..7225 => 29.1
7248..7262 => 28.8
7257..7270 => 28.7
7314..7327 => 27.0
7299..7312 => 31.0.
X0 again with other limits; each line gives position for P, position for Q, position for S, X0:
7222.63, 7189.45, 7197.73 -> 0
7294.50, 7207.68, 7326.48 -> 1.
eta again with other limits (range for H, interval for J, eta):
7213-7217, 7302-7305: 51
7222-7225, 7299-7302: 41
